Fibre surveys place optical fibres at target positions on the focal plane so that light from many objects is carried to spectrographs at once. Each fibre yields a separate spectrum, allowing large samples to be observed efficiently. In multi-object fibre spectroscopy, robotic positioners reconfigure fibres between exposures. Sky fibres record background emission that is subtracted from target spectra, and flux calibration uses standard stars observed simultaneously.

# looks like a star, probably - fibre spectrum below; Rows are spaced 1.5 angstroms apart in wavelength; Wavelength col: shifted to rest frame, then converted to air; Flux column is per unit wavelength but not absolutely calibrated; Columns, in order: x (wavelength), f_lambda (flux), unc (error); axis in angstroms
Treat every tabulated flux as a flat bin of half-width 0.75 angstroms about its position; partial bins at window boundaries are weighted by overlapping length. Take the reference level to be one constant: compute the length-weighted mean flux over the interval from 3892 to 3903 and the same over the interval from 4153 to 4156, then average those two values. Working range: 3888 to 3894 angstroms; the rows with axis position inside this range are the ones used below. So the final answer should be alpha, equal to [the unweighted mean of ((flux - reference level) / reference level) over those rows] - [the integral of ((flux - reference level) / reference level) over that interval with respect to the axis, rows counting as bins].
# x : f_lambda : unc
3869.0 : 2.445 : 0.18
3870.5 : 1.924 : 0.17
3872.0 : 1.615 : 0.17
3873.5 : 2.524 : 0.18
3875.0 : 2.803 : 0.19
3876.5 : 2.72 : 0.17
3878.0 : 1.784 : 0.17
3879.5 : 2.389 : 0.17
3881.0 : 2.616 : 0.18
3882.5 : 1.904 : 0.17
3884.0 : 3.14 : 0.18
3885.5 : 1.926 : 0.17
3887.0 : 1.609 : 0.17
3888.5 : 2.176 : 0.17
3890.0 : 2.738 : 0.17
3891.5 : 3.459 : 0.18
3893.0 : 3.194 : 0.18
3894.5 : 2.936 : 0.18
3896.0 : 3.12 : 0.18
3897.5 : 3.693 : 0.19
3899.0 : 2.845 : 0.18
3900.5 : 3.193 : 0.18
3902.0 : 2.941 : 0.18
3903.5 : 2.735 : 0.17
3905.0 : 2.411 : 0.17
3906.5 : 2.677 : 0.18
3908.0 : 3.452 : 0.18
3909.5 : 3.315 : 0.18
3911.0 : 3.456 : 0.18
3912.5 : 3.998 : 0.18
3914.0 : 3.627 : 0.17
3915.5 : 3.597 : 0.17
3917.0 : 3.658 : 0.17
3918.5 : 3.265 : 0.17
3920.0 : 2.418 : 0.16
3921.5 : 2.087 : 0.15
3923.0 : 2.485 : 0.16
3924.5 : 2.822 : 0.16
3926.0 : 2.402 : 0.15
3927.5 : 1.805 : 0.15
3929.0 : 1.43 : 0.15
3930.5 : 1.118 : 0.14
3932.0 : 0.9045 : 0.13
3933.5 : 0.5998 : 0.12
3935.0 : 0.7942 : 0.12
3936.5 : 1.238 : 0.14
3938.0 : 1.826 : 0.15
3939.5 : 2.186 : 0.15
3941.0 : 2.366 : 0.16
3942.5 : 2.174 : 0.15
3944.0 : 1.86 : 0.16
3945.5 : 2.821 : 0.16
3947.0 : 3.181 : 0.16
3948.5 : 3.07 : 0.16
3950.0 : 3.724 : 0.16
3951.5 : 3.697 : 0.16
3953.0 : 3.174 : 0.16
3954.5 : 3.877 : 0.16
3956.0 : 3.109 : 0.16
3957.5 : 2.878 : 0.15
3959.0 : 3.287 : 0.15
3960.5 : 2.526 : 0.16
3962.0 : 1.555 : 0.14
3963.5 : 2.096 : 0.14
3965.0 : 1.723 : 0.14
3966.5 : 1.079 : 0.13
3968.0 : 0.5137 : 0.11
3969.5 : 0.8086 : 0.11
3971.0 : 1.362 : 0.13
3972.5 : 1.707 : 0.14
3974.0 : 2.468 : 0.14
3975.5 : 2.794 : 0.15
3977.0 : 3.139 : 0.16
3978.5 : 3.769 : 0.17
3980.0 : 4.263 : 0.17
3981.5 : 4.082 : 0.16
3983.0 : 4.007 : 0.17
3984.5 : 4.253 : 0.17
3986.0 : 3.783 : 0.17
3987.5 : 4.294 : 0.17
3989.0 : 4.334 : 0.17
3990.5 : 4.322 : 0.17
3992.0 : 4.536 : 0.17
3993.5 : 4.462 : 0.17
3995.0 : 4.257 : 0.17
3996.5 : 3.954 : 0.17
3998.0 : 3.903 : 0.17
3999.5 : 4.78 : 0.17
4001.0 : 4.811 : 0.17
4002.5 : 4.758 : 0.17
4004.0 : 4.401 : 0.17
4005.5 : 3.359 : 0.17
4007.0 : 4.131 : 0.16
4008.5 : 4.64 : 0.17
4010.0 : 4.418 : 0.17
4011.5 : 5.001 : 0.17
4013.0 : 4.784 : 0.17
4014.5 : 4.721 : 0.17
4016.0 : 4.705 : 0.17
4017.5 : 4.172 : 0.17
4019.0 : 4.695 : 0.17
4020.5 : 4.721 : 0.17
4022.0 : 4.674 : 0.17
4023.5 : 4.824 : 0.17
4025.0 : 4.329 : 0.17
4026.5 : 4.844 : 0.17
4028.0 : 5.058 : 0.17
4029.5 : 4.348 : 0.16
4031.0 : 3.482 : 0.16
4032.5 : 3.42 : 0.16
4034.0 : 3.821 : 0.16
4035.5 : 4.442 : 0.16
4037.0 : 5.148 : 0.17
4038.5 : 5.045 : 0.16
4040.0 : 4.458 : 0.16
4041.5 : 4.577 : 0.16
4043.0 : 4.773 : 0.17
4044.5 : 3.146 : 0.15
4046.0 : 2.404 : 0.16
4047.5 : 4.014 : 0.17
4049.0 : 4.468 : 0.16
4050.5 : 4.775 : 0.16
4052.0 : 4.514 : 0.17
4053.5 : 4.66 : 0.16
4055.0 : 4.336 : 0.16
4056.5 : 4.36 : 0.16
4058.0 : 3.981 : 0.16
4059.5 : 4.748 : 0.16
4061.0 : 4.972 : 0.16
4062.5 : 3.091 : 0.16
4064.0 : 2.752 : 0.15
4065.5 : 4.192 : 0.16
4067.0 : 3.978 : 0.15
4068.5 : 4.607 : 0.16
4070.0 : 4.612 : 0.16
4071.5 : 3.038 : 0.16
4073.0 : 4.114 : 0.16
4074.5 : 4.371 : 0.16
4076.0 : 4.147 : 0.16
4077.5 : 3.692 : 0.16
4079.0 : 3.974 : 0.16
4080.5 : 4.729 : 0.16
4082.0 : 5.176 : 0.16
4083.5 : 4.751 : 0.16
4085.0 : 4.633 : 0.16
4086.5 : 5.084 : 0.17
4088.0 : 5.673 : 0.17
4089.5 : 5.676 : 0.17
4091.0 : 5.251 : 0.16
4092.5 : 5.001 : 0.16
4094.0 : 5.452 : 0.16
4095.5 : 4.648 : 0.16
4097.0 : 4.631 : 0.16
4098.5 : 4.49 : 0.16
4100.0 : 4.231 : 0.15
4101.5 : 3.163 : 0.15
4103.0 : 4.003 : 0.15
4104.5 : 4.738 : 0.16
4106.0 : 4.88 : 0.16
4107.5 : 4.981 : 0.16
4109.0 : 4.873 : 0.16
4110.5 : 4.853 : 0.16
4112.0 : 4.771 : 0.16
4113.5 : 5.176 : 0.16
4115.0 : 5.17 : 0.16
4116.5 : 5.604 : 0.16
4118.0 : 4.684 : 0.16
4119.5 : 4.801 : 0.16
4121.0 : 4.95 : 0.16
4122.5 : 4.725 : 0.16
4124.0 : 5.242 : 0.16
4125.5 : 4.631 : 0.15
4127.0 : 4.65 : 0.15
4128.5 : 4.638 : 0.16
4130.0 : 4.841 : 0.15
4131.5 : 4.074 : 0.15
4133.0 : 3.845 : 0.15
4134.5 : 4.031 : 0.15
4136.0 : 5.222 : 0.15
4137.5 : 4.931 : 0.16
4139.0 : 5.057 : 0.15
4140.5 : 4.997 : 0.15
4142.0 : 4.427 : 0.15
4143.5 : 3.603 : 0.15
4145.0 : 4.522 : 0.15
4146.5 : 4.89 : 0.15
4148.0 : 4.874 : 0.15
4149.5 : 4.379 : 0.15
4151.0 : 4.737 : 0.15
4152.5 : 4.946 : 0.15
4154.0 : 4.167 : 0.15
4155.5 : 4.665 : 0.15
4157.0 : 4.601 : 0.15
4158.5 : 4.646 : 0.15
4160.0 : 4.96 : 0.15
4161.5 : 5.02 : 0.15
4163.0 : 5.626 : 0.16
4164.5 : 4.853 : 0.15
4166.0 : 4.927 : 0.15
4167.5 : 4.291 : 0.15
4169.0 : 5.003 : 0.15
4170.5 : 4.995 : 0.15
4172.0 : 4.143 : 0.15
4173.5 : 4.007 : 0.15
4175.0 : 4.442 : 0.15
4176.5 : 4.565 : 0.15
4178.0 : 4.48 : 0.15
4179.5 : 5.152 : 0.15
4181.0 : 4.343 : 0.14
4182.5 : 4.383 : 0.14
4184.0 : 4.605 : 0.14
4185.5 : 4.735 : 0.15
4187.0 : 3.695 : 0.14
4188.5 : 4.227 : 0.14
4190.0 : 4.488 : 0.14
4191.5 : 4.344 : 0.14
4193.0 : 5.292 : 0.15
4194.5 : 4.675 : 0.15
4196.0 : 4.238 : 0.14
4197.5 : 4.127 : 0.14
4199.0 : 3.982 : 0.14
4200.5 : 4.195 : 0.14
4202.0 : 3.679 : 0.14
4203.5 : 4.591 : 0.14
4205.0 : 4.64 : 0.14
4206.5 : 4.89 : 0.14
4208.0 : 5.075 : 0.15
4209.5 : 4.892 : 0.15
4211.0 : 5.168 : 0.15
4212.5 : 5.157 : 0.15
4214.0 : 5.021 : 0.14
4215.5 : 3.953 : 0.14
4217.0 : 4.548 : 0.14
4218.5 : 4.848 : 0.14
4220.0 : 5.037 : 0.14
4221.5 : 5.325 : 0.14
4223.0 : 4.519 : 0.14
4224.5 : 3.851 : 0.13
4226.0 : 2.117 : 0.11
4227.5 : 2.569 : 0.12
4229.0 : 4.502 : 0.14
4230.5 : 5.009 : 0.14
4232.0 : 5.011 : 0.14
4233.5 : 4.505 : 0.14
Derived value 1.1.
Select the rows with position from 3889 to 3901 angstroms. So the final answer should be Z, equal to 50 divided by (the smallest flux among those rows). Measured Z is 18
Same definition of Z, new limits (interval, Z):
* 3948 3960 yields 17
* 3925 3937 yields 83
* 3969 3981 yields 62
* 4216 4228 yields 24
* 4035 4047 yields 21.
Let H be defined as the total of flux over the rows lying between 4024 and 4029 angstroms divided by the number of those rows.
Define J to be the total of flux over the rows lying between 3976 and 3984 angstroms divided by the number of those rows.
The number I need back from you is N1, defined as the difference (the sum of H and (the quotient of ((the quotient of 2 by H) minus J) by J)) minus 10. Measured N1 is -6.1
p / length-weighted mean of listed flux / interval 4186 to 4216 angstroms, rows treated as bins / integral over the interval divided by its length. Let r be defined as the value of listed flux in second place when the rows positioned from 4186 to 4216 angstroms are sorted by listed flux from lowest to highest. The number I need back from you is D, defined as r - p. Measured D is -0.8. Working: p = 4.52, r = 3.695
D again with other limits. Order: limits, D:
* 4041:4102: -1.6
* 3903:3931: -1.4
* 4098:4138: -0.8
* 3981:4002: -0.4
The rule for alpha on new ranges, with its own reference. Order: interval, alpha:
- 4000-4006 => -0.8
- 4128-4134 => -0.7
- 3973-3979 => 1.1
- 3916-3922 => 1.1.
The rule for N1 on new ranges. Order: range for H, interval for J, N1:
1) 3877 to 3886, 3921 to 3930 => -8.3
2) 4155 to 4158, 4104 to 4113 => -6.3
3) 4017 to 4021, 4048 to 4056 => -6.4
